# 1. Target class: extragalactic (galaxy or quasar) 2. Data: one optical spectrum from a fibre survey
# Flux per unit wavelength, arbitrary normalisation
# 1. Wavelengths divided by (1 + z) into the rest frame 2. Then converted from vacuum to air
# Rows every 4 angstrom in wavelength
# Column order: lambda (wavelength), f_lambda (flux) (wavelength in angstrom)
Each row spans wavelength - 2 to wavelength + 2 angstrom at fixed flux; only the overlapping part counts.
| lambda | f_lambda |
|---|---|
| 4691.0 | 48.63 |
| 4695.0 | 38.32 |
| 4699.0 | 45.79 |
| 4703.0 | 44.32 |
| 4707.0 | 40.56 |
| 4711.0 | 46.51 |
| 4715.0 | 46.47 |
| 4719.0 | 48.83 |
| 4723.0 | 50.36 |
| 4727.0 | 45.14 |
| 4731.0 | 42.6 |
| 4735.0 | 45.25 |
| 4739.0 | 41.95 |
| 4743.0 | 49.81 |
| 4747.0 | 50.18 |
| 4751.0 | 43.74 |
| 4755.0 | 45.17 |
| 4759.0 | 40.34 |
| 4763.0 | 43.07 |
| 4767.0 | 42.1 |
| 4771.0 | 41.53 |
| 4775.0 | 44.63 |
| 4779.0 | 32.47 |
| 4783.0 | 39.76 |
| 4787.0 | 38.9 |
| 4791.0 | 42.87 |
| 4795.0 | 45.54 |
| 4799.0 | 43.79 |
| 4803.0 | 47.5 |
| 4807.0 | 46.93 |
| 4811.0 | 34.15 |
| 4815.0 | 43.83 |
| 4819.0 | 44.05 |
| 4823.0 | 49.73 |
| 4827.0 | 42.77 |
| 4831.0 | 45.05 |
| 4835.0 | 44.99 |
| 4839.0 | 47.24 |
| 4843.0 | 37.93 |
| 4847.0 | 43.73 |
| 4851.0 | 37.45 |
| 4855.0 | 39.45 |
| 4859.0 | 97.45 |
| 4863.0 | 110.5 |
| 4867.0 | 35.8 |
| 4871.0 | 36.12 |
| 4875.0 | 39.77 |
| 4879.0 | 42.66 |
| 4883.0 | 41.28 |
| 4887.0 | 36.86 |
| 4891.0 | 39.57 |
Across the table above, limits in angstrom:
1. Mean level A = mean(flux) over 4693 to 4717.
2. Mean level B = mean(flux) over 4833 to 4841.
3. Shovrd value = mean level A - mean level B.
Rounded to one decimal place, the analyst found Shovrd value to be -2.5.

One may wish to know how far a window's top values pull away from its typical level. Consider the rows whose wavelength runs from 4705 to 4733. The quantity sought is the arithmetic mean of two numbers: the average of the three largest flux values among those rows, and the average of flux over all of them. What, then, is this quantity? 47.2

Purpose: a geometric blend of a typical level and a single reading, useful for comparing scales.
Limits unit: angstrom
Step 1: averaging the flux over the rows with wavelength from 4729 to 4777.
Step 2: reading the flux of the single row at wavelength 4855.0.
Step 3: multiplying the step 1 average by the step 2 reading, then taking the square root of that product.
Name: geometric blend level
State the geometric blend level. 42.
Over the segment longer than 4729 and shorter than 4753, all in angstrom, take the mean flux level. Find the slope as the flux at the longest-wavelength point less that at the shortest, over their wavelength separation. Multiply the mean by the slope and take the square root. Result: 1.6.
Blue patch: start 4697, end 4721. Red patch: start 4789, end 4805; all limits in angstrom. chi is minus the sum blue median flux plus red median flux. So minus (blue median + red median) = -90.8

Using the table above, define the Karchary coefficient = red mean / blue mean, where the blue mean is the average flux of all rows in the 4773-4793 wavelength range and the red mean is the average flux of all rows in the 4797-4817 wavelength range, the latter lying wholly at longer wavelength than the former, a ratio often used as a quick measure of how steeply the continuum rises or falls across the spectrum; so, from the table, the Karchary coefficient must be 1.09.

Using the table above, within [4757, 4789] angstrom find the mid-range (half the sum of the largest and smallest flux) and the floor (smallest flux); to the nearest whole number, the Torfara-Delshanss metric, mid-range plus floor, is 71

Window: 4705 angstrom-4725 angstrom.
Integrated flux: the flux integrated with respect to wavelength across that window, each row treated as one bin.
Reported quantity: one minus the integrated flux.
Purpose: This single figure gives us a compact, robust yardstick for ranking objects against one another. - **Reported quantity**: -930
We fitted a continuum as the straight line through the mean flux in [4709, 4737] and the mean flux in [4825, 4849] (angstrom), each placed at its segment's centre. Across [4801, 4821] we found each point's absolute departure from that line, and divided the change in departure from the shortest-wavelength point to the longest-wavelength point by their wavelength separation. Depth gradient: -0.19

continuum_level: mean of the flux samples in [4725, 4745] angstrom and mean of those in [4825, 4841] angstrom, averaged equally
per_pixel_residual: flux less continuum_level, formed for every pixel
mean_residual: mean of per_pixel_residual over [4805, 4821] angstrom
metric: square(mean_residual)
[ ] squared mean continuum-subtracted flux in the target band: 8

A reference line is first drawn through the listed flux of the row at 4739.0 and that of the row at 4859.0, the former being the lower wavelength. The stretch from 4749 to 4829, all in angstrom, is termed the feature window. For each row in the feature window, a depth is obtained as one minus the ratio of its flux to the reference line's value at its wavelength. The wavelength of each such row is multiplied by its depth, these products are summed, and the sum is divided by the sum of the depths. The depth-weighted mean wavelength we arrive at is 4796.2 angstrom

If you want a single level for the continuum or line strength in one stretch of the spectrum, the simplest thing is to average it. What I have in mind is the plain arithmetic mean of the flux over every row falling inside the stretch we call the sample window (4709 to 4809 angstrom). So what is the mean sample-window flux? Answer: 44.2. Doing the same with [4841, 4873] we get 54.8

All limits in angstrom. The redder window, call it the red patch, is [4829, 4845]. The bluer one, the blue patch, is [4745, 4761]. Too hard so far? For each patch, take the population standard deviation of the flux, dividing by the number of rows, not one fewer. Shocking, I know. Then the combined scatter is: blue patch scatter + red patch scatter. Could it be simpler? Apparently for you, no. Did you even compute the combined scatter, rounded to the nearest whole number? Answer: 7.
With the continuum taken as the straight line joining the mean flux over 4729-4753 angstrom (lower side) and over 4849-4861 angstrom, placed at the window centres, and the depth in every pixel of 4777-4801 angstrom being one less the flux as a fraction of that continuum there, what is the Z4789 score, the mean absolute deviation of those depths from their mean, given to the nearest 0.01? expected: 0.06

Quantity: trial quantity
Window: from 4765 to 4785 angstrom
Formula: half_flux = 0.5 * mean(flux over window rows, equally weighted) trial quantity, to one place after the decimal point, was 20.0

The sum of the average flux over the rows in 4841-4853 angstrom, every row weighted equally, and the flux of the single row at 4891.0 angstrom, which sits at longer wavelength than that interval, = 79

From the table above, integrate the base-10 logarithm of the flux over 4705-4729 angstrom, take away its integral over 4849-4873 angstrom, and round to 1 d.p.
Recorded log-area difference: -1.3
